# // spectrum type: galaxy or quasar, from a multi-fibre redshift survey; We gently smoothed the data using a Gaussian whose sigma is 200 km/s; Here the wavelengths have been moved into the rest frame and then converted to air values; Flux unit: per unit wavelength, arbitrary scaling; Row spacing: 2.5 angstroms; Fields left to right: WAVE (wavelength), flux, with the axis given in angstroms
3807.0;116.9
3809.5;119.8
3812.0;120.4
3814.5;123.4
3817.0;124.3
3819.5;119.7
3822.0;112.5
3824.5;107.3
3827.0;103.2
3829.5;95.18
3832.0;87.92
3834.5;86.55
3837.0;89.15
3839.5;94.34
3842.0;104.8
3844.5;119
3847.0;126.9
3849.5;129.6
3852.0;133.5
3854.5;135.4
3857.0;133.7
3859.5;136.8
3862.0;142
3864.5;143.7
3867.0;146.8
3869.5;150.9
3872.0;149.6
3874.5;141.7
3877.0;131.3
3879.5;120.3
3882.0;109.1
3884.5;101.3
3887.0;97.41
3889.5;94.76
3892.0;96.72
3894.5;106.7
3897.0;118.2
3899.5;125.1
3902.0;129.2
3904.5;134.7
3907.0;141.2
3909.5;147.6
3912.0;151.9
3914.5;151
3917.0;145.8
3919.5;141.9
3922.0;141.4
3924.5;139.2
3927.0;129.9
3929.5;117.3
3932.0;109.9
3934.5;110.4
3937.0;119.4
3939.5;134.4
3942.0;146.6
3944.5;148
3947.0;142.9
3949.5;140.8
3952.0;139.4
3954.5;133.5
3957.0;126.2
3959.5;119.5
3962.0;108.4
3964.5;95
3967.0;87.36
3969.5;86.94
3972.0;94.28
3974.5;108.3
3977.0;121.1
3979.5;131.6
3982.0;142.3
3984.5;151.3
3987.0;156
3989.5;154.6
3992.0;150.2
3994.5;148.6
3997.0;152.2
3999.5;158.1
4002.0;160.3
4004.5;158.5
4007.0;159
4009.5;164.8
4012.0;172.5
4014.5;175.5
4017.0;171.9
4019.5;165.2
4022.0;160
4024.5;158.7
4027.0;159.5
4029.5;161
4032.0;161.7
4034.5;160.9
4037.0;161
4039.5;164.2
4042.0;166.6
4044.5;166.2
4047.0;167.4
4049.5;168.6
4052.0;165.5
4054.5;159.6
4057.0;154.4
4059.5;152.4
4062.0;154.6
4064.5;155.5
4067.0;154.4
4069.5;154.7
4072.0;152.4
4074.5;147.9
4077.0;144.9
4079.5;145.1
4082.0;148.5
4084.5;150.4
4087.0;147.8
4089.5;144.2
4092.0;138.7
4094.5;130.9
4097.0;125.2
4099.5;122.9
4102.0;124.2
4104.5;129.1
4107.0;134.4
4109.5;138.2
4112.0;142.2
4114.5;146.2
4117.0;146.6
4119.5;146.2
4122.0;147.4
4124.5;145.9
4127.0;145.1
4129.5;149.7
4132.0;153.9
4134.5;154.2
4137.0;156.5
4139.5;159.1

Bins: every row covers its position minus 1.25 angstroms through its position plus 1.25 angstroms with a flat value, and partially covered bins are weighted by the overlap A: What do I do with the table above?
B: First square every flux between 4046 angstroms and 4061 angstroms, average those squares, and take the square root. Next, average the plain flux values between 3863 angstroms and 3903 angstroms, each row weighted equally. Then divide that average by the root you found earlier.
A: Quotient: 0.76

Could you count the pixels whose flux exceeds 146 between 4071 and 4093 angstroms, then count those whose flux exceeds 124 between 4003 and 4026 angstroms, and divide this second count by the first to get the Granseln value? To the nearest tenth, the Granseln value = 1.8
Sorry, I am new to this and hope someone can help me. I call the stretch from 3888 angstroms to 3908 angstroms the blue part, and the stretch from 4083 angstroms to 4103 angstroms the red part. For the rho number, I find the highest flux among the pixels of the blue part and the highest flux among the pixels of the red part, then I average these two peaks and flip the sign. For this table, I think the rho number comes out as -146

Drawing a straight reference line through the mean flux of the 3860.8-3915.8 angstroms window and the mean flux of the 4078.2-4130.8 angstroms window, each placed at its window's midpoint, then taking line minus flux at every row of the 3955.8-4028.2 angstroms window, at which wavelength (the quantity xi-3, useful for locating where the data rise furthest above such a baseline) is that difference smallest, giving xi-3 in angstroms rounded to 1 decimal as 4014.5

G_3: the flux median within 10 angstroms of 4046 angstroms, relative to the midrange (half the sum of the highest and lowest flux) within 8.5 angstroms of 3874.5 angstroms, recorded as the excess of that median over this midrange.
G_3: 36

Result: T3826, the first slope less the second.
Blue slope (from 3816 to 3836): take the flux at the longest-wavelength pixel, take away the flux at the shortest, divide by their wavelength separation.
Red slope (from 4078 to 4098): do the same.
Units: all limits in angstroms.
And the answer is -1.0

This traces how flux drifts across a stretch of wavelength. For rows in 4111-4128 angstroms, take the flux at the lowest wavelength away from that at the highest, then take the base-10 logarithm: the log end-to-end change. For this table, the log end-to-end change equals 0.46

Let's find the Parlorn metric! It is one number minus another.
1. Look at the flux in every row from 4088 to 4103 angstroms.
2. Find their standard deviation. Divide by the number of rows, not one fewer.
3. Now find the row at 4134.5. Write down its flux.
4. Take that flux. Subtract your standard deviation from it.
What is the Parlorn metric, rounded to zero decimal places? 146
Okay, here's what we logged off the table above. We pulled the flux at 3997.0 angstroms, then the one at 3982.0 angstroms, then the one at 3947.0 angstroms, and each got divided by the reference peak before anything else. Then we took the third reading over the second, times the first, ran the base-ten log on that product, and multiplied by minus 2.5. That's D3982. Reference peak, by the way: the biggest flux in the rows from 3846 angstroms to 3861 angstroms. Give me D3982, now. -0.12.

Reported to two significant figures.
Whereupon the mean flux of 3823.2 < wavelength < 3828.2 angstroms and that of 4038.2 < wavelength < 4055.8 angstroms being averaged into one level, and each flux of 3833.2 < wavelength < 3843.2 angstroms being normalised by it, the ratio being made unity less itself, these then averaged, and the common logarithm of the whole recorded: -0.51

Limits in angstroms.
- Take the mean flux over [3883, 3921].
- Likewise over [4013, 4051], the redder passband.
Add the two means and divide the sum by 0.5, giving 580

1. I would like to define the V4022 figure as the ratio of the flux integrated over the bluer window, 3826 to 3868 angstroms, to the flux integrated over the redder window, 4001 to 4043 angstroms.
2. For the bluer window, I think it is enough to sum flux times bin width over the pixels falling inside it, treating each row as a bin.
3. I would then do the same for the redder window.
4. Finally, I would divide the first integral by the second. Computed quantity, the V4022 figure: 0.72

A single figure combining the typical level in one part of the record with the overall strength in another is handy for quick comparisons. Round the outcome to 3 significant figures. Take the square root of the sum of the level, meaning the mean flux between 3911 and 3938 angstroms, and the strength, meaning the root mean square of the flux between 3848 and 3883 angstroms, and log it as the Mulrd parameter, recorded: 16.4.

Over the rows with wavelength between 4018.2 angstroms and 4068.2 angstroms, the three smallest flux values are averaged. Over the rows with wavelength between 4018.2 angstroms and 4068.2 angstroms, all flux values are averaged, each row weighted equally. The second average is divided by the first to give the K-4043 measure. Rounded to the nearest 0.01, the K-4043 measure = 1.05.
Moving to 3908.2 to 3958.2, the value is 1.21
